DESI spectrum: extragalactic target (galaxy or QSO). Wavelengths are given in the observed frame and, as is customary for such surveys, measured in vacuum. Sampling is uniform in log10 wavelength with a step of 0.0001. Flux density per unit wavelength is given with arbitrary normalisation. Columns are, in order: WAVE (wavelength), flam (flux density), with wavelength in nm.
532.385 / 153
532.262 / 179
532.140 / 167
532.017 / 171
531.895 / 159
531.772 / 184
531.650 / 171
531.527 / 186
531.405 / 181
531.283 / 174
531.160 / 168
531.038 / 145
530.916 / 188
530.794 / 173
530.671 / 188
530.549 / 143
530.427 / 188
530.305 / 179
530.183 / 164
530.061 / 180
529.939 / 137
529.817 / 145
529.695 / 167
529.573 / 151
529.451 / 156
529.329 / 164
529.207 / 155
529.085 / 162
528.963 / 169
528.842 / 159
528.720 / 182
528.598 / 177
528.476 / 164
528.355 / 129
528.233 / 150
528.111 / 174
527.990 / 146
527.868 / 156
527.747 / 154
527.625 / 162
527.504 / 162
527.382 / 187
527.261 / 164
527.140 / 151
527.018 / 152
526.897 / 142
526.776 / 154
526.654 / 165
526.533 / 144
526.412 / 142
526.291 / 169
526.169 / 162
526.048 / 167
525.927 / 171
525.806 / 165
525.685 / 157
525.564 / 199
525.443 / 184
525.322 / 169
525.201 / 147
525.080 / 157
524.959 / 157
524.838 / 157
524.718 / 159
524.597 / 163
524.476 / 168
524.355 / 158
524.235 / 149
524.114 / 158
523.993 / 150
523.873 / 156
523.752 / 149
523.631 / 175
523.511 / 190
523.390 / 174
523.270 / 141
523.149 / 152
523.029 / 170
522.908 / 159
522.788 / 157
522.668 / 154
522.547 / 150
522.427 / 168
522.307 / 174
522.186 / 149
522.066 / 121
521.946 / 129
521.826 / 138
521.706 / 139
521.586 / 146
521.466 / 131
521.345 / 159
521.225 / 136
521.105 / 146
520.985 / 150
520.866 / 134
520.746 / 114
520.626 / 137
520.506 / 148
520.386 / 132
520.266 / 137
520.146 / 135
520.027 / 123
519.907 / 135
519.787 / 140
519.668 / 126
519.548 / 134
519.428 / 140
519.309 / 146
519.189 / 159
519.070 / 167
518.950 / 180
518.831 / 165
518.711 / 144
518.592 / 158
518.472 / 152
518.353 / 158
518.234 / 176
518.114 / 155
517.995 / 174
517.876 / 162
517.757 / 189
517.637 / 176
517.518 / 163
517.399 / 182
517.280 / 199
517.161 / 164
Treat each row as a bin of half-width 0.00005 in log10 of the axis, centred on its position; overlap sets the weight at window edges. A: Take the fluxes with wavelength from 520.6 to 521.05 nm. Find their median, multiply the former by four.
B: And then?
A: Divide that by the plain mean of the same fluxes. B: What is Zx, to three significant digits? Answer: 4.05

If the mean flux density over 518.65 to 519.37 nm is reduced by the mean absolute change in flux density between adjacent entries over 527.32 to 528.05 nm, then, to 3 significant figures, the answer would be 151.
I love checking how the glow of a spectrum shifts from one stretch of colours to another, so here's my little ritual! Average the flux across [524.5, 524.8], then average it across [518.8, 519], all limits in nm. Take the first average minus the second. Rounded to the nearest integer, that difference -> -12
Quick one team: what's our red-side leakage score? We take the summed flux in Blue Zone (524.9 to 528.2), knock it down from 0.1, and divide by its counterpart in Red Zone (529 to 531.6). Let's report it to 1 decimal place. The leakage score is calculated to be -1.2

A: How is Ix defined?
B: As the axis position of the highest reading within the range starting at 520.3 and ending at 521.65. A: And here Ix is 521.345 nm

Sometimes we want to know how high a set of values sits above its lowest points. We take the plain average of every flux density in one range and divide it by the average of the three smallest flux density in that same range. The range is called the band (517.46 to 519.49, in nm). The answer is 1.13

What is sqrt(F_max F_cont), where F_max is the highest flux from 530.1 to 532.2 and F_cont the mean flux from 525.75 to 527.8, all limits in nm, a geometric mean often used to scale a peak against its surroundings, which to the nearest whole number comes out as 173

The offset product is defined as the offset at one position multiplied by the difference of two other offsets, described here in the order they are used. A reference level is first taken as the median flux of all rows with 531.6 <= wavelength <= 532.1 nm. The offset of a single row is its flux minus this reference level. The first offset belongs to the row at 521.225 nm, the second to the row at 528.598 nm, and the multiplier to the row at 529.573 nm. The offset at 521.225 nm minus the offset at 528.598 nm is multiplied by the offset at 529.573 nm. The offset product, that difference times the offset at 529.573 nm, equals 820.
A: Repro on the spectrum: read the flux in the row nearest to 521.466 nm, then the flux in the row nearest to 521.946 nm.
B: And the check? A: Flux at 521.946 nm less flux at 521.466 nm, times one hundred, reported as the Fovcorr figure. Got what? -200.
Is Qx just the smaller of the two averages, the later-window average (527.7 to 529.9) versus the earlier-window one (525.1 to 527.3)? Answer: 159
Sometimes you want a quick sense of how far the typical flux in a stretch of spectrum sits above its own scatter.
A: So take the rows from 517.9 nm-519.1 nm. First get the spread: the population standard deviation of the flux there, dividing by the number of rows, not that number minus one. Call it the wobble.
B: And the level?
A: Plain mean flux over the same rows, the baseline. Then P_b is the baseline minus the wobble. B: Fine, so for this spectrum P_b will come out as 152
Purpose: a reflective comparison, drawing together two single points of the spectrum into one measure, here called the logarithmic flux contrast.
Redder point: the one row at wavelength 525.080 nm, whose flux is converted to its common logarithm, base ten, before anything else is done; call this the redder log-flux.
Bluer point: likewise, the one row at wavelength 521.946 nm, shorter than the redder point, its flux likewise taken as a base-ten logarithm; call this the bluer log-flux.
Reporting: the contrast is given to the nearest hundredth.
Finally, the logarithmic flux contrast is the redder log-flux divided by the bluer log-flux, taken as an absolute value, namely 1.04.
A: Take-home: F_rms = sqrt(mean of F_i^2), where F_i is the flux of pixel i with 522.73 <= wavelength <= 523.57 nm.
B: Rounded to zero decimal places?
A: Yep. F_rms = 164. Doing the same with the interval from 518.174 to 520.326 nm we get 149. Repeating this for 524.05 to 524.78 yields 159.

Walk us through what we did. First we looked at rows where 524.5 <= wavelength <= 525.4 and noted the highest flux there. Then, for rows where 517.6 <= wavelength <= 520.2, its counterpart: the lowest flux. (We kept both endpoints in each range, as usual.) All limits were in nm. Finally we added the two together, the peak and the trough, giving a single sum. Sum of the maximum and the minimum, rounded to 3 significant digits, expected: 292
